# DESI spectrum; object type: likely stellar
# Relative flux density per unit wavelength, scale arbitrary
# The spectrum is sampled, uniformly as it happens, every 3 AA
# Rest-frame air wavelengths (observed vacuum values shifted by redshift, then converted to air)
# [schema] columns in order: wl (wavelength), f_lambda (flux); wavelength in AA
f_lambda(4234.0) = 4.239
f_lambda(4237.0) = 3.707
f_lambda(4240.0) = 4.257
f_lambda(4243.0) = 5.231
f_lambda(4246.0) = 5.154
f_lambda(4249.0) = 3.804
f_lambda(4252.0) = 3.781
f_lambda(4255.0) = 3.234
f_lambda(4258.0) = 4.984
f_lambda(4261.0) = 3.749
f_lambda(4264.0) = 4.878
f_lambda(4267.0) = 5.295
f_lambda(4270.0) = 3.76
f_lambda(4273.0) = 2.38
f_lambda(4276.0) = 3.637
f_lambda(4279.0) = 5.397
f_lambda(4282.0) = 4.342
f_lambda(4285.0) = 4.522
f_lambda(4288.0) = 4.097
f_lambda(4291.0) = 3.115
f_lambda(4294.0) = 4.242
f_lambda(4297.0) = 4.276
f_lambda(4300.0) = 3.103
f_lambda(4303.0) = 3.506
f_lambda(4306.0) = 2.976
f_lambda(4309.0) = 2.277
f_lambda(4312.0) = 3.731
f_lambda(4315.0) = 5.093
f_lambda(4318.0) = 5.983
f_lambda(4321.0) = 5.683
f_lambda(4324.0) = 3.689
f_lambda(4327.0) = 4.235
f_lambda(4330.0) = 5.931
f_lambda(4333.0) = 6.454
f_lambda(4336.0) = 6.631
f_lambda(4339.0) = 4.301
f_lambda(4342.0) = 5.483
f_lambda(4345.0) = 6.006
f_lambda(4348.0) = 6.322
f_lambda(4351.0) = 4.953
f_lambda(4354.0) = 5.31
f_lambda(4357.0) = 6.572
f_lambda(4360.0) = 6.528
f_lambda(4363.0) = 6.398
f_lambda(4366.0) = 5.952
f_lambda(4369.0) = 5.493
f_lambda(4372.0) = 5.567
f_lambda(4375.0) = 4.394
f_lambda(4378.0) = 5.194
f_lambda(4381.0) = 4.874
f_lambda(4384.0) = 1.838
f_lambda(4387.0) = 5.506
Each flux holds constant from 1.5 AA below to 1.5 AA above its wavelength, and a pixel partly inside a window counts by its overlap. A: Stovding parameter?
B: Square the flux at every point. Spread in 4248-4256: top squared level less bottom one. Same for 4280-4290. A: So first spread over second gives 1.10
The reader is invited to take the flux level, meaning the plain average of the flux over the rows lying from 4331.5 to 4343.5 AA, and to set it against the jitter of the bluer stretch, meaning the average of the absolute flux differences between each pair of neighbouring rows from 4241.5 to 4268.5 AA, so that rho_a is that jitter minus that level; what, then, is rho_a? -4.9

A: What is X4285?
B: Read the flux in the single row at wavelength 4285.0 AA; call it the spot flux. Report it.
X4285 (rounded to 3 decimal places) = 4.522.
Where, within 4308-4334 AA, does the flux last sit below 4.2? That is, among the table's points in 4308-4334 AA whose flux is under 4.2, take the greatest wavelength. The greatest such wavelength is 4324.0 AA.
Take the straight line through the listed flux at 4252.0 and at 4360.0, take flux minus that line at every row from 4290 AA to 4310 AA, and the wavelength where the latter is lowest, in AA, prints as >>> 4309.0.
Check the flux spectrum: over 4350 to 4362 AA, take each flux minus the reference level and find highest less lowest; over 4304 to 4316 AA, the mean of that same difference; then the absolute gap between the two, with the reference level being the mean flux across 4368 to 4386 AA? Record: 2.7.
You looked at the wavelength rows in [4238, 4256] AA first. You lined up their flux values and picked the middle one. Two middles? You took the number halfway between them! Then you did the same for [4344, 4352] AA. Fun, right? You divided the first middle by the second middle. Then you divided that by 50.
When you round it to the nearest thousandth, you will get 0.013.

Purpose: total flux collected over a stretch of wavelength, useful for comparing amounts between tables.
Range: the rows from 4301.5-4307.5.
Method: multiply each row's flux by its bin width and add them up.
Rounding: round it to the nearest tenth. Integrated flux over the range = 19.4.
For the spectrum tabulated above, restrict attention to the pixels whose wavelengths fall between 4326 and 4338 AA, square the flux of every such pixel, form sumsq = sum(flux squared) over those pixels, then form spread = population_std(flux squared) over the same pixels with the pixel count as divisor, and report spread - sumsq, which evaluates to -129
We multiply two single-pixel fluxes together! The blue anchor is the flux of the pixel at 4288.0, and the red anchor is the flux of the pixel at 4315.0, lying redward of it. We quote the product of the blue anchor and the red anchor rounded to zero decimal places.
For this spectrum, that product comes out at 21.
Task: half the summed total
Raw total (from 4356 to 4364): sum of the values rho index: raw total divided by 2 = 10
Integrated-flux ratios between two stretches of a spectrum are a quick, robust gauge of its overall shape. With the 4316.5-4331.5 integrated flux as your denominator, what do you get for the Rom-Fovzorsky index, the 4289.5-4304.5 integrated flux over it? 0.715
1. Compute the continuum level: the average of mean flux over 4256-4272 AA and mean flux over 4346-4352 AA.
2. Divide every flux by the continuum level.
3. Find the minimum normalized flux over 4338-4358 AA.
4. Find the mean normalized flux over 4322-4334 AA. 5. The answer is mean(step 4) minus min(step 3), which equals 0.15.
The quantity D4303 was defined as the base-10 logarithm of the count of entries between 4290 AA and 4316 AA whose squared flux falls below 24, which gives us 0.9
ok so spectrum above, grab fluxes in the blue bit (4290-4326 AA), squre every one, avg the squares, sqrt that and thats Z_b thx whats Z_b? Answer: 4.1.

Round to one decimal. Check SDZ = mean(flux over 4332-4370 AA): 5.9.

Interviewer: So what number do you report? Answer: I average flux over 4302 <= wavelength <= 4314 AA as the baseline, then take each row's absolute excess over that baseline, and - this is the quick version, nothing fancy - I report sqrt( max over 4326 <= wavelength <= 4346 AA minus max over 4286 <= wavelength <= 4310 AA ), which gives 1.5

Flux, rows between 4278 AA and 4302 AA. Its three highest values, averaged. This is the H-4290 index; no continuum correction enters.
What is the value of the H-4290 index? 4.75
